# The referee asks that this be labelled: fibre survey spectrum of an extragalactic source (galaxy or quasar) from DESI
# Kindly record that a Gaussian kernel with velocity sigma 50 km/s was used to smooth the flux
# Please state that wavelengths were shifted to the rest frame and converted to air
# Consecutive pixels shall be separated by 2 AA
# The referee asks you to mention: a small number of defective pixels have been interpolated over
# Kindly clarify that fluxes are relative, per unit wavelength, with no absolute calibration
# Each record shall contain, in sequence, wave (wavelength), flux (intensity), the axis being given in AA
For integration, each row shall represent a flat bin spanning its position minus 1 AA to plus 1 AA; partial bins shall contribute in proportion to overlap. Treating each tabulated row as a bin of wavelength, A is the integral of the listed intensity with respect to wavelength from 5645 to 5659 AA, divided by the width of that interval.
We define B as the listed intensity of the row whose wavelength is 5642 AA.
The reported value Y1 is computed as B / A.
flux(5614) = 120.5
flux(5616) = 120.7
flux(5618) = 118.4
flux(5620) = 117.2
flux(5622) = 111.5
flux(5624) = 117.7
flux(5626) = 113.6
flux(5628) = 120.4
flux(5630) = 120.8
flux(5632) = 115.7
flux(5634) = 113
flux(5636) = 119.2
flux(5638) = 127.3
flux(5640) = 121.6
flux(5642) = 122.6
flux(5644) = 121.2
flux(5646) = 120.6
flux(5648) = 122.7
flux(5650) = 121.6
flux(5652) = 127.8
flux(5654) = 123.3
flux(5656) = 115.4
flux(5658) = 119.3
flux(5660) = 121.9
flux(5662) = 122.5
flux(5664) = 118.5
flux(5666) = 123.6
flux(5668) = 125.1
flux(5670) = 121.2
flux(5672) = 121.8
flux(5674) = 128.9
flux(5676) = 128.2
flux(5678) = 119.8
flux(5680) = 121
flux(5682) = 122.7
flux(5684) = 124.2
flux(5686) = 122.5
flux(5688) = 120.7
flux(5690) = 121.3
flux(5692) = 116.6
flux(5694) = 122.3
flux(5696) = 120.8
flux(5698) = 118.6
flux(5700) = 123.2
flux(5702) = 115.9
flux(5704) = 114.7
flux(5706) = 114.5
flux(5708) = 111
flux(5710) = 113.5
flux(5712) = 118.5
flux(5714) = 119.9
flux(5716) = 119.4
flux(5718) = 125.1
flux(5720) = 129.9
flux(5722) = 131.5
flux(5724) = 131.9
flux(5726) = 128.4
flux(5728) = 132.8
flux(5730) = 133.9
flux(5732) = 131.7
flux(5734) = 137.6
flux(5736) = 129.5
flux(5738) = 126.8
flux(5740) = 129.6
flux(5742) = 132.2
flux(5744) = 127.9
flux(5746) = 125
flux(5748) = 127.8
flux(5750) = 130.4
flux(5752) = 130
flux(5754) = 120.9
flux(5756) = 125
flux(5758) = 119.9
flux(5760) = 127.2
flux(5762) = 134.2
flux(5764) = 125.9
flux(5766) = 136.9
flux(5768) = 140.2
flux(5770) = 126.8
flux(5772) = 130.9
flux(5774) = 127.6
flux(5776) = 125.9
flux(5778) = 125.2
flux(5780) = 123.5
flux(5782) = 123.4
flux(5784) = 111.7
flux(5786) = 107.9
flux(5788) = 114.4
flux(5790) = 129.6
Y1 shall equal 1.01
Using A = 122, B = 122.6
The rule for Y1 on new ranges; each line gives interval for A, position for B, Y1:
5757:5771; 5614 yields 0.93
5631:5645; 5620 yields 0.98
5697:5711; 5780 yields 1.07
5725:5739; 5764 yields 0.96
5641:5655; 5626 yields 0.92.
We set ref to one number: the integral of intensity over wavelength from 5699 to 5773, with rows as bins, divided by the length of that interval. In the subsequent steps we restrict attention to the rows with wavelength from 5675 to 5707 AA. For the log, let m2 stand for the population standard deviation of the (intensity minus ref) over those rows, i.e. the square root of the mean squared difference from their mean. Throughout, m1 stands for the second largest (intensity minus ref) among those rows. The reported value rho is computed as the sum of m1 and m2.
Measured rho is 1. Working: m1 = -2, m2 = 3.6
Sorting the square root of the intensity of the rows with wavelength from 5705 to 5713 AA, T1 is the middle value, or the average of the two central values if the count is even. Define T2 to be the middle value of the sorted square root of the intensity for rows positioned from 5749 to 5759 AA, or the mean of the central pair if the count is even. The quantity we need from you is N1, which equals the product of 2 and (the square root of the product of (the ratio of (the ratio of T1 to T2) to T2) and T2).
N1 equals 1.95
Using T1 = 10.7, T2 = 11.2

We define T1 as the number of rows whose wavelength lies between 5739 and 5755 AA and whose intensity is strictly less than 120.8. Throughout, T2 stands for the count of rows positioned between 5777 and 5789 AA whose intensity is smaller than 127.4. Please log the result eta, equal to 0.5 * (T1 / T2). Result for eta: 0.00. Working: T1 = 0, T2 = 6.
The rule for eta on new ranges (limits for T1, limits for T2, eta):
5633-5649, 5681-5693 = 0.25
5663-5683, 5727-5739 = 1.00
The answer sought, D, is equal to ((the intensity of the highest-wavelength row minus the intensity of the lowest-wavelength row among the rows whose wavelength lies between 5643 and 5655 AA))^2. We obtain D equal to 4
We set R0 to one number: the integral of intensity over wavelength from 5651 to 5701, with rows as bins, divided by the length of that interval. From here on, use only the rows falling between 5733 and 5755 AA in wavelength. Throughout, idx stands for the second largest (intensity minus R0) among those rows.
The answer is 10.2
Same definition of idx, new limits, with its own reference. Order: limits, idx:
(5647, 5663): 1.3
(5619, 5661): 5.3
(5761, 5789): 14.9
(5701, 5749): 11.9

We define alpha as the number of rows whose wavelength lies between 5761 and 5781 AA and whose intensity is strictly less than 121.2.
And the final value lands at 0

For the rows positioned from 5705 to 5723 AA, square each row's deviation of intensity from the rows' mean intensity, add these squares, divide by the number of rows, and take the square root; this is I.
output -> 6.76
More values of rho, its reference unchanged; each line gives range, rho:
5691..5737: 15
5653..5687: 5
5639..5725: 10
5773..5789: 6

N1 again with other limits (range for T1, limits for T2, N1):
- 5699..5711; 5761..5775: 1.93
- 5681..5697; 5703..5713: 2.03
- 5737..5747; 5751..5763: 2.01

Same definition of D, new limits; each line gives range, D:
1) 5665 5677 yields 21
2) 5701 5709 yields 24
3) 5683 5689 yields 12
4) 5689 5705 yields 44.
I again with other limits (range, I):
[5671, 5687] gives 3.08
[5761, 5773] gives 5.17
